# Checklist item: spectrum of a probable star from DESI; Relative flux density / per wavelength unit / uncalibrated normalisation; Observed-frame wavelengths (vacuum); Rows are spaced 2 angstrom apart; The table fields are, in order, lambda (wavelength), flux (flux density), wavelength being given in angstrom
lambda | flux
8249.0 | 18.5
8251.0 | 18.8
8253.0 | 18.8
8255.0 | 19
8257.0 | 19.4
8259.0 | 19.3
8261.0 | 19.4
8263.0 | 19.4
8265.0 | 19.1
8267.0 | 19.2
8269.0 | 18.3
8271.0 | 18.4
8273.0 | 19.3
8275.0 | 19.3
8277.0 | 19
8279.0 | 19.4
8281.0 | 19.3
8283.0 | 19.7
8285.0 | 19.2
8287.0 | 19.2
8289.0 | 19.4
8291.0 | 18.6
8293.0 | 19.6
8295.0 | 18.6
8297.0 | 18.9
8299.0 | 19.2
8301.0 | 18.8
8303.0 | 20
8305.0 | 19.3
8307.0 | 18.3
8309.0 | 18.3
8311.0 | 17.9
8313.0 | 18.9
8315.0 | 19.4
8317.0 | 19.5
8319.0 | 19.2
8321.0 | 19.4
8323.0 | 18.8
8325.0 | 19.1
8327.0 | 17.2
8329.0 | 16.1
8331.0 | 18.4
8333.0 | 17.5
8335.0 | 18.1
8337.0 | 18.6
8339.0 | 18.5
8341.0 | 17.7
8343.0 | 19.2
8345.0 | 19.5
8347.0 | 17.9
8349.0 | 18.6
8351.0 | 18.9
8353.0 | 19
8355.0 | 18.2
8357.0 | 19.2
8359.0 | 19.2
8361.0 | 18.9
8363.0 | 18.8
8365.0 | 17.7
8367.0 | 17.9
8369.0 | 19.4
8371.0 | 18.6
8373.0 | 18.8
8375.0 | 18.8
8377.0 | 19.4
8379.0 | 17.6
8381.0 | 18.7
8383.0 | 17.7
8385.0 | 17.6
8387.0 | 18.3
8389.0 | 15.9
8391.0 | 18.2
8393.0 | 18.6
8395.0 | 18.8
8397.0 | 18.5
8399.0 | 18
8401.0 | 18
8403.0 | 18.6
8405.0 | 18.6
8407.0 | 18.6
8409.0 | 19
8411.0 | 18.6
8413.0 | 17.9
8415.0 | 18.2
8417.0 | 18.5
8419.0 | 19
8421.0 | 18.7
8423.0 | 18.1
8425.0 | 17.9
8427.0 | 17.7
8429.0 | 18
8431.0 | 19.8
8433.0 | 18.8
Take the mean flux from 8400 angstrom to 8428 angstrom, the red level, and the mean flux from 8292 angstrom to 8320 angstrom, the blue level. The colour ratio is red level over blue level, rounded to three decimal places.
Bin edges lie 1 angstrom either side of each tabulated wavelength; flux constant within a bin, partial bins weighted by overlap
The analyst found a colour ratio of 0.968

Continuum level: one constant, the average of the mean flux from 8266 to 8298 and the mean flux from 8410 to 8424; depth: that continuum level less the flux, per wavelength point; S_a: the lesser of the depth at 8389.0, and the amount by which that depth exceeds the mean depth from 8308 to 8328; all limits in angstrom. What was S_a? 2.9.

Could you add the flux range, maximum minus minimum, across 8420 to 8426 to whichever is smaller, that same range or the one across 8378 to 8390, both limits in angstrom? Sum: 1.60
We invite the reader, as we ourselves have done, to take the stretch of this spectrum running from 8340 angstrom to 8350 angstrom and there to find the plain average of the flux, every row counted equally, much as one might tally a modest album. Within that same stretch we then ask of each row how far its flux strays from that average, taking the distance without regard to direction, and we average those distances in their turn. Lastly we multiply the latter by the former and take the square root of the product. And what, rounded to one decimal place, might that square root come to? 3.4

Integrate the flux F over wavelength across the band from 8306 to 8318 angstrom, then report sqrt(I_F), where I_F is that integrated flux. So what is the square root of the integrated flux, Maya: 15.0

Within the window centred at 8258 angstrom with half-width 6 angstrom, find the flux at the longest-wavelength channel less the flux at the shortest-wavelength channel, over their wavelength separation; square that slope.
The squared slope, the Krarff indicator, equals 0.0036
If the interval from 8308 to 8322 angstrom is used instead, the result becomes 0.0084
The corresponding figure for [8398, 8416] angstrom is 0.0002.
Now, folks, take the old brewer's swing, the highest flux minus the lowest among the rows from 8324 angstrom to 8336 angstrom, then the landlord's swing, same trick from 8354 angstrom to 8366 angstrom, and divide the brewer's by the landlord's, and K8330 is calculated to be 2.0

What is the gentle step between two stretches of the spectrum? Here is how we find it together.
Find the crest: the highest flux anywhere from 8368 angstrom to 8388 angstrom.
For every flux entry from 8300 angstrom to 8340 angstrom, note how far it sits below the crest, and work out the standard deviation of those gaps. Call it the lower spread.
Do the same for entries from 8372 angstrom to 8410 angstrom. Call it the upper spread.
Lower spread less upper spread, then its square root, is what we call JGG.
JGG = 0.39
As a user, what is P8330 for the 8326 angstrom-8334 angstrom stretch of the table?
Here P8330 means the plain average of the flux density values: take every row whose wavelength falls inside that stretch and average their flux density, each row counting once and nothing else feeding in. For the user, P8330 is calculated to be 17.3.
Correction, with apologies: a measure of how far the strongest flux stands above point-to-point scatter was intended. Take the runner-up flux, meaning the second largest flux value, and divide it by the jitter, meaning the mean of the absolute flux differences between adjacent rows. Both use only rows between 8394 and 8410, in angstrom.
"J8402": 73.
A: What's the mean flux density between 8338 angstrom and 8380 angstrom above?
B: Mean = 18.7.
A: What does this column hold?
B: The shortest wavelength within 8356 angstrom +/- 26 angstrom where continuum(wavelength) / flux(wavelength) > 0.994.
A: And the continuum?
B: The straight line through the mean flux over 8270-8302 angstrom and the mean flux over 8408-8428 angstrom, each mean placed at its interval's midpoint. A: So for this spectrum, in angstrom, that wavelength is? 8331.0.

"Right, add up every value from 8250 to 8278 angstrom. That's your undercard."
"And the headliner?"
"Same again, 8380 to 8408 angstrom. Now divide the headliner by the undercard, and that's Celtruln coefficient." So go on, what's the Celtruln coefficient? 0.953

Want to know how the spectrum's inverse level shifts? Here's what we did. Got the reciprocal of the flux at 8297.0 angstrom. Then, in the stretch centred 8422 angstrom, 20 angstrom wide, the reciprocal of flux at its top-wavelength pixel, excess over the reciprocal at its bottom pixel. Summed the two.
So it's 0.048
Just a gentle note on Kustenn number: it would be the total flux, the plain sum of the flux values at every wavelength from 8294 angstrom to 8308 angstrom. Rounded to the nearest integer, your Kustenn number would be 133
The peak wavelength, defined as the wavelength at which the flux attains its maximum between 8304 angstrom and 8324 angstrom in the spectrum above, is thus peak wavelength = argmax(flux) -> 8317.0 angstrom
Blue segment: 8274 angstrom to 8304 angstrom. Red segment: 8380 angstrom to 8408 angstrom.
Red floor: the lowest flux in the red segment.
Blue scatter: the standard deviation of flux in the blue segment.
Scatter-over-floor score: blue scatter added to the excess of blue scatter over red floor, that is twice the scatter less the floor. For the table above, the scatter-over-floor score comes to -15.1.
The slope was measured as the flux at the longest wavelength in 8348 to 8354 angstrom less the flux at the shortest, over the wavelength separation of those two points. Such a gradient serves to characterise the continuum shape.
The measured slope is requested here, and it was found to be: 0.10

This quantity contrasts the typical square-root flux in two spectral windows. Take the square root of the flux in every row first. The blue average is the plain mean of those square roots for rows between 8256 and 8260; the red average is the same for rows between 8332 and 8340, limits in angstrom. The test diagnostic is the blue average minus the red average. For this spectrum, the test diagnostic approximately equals 0.14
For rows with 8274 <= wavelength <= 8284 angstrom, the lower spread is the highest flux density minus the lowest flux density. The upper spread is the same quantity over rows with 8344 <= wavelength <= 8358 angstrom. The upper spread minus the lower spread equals 0.9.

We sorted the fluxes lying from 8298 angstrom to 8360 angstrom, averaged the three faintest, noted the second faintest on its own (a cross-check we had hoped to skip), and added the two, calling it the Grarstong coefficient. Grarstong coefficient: 34.1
